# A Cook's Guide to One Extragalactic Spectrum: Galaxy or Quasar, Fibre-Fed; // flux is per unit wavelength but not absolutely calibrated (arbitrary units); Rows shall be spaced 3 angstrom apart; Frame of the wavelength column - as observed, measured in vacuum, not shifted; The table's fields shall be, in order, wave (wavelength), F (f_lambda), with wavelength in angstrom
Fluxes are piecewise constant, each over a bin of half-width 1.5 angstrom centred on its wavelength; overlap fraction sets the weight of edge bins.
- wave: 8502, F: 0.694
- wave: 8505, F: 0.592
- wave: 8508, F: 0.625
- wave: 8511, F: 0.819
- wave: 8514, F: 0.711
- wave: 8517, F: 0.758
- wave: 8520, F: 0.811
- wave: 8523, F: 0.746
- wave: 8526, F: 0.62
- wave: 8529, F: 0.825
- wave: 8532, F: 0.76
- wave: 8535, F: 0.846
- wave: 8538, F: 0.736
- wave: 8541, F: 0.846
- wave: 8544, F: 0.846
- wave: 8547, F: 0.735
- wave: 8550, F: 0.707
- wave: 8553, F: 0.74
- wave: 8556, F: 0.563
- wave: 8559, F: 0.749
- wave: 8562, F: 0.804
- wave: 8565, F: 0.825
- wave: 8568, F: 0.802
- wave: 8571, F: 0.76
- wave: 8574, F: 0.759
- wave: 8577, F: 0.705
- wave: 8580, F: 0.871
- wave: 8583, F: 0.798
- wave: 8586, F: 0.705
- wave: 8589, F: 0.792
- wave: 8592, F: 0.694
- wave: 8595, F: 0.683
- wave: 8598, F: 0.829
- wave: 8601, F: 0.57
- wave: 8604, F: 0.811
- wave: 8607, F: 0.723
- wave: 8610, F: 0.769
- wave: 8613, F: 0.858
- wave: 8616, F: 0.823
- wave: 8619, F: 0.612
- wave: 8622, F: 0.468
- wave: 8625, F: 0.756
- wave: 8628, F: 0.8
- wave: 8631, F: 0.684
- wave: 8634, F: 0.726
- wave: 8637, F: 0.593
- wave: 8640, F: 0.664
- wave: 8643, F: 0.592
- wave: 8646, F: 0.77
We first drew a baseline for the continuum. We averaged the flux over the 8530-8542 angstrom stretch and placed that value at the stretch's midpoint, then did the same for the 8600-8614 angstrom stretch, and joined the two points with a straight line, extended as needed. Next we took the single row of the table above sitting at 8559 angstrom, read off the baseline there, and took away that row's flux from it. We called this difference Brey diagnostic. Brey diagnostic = 0.03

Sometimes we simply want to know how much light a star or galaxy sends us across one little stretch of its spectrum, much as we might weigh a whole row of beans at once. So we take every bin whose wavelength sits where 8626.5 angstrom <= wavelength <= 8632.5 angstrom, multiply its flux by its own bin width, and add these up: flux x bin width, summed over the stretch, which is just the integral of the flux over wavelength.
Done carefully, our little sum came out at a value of 4.45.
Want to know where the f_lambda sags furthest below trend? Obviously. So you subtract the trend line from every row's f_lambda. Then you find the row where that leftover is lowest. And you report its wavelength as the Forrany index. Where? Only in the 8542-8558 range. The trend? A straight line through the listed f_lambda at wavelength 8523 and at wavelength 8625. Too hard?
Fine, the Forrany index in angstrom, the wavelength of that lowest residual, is 8556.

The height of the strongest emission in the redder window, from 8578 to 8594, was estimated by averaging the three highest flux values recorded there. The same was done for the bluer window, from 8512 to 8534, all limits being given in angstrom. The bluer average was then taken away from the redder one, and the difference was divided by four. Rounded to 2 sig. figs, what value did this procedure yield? 0.0054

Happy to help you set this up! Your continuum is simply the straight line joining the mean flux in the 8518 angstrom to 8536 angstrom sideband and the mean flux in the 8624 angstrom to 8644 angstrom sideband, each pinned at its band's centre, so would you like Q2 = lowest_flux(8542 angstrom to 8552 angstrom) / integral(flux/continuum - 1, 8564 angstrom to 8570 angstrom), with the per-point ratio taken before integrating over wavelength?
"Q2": 1.2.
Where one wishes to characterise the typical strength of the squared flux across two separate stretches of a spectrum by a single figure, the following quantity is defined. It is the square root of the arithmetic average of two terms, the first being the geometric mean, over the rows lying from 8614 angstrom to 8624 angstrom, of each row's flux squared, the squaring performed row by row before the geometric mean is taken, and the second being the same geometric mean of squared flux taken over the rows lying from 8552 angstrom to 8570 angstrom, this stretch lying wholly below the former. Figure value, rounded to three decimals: 0.682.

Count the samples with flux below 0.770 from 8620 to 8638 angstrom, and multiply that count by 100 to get 500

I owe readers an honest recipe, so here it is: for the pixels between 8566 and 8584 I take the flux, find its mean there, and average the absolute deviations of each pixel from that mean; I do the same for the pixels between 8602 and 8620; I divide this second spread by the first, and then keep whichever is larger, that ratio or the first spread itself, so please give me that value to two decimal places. 1.60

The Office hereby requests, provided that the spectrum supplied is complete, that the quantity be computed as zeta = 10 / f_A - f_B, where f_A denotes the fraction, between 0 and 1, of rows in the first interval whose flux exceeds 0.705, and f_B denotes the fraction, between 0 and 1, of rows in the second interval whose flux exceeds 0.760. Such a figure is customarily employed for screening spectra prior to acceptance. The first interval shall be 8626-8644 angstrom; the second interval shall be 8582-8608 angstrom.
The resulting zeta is 29.6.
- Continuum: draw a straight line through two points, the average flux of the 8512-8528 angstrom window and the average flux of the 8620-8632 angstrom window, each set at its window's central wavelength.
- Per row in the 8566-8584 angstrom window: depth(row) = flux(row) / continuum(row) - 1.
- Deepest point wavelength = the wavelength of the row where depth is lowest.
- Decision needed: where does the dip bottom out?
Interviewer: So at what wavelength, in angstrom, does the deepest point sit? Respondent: 8577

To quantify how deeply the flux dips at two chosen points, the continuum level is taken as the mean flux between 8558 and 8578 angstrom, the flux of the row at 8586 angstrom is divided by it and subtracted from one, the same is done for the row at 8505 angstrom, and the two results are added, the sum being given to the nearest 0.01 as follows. 0.32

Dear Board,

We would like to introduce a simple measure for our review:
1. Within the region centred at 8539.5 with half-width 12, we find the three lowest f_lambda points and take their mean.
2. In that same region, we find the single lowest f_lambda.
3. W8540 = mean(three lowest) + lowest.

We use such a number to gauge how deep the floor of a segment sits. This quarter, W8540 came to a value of 1.43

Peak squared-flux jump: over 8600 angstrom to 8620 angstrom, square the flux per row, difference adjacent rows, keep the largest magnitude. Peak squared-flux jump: 0.33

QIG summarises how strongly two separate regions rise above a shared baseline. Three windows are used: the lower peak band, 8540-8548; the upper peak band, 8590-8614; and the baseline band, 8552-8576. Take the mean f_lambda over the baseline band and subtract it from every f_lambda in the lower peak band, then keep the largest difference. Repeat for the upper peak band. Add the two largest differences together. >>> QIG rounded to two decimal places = 0.20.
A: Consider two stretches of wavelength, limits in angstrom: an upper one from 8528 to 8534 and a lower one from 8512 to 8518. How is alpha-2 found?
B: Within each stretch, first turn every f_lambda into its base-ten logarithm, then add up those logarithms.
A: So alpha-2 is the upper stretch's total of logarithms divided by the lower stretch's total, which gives 0.8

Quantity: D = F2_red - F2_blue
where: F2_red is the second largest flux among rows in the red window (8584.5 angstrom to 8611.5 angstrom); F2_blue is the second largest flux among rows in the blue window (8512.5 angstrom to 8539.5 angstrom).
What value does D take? -0.014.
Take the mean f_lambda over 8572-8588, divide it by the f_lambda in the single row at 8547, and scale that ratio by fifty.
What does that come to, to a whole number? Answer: 52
